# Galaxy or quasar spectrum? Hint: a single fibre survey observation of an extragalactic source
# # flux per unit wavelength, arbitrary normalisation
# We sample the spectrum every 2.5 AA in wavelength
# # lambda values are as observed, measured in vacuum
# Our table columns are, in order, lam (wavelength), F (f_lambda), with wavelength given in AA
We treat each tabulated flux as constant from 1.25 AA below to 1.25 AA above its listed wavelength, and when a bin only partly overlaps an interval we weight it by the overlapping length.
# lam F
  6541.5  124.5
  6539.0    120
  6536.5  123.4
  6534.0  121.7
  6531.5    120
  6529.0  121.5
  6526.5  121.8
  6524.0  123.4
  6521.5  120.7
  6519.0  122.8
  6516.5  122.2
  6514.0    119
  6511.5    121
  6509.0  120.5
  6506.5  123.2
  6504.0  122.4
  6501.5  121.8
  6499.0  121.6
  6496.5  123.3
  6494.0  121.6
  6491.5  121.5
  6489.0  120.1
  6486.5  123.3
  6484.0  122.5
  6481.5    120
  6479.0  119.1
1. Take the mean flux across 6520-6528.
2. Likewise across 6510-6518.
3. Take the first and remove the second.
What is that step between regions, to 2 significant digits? 1.2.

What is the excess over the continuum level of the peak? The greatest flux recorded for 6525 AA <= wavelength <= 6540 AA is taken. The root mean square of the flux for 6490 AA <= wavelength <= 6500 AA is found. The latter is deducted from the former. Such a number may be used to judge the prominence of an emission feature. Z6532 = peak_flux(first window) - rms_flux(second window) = 1.40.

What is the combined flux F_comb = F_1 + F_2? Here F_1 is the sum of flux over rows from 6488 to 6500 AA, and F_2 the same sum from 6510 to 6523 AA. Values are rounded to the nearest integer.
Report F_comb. 1214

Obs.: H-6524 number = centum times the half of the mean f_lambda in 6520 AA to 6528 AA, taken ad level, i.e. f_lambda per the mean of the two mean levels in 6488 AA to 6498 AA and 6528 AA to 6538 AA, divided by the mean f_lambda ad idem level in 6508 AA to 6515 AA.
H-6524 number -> 50.7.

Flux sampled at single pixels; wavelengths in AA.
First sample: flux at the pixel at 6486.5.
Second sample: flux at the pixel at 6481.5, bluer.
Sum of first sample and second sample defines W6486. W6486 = 243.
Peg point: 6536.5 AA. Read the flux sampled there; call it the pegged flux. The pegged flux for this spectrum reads 123.4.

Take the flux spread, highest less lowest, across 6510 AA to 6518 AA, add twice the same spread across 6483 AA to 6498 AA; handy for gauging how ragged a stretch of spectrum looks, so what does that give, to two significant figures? 9.6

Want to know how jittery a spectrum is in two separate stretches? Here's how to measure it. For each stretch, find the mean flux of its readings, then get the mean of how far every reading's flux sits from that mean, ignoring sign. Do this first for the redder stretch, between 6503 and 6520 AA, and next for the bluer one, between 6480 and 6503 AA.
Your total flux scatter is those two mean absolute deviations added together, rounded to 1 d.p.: 2.1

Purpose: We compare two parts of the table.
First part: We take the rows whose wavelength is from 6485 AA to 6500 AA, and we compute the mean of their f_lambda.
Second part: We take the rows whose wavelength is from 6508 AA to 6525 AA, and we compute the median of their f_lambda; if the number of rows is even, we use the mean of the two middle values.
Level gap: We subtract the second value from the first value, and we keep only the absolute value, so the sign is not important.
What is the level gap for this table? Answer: 0.9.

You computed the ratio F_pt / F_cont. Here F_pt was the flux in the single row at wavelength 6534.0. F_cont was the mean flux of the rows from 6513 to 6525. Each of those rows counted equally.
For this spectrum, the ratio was 1.00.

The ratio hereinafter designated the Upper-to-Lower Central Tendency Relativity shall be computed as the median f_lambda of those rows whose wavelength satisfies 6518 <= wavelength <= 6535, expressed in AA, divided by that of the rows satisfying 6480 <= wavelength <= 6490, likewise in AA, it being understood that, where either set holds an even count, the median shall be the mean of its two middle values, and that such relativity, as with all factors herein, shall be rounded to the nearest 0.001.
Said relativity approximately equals 1.003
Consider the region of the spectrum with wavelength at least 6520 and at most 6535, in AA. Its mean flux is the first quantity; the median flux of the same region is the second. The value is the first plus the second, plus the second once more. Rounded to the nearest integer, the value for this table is 365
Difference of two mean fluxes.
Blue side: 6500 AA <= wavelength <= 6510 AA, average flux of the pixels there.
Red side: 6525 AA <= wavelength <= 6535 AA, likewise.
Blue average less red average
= 0.7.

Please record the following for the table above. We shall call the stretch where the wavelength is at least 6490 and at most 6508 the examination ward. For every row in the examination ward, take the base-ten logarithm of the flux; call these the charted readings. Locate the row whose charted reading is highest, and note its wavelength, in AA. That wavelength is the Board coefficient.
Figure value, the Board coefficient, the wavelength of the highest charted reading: 6496.5 AA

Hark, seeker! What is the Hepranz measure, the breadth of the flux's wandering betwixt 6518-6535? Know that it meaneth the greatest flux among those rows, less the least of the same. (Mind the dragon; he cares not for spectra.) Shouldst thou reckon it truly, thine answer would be 3.4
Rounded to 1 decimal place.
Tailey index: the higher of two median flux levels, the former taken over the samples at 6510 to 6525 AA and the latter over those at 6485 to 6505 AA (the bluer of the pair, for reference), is 121.7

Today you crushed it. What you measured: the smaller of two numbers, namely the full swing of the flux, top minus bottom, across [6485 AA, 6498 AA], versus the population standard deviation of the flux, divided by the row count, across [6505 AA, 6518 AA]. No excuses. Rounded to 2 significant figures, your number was 1.4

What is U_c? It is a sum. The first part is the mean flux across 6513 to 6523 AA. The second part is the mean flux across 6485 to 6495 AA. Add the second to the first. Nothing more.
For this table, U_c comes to 243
